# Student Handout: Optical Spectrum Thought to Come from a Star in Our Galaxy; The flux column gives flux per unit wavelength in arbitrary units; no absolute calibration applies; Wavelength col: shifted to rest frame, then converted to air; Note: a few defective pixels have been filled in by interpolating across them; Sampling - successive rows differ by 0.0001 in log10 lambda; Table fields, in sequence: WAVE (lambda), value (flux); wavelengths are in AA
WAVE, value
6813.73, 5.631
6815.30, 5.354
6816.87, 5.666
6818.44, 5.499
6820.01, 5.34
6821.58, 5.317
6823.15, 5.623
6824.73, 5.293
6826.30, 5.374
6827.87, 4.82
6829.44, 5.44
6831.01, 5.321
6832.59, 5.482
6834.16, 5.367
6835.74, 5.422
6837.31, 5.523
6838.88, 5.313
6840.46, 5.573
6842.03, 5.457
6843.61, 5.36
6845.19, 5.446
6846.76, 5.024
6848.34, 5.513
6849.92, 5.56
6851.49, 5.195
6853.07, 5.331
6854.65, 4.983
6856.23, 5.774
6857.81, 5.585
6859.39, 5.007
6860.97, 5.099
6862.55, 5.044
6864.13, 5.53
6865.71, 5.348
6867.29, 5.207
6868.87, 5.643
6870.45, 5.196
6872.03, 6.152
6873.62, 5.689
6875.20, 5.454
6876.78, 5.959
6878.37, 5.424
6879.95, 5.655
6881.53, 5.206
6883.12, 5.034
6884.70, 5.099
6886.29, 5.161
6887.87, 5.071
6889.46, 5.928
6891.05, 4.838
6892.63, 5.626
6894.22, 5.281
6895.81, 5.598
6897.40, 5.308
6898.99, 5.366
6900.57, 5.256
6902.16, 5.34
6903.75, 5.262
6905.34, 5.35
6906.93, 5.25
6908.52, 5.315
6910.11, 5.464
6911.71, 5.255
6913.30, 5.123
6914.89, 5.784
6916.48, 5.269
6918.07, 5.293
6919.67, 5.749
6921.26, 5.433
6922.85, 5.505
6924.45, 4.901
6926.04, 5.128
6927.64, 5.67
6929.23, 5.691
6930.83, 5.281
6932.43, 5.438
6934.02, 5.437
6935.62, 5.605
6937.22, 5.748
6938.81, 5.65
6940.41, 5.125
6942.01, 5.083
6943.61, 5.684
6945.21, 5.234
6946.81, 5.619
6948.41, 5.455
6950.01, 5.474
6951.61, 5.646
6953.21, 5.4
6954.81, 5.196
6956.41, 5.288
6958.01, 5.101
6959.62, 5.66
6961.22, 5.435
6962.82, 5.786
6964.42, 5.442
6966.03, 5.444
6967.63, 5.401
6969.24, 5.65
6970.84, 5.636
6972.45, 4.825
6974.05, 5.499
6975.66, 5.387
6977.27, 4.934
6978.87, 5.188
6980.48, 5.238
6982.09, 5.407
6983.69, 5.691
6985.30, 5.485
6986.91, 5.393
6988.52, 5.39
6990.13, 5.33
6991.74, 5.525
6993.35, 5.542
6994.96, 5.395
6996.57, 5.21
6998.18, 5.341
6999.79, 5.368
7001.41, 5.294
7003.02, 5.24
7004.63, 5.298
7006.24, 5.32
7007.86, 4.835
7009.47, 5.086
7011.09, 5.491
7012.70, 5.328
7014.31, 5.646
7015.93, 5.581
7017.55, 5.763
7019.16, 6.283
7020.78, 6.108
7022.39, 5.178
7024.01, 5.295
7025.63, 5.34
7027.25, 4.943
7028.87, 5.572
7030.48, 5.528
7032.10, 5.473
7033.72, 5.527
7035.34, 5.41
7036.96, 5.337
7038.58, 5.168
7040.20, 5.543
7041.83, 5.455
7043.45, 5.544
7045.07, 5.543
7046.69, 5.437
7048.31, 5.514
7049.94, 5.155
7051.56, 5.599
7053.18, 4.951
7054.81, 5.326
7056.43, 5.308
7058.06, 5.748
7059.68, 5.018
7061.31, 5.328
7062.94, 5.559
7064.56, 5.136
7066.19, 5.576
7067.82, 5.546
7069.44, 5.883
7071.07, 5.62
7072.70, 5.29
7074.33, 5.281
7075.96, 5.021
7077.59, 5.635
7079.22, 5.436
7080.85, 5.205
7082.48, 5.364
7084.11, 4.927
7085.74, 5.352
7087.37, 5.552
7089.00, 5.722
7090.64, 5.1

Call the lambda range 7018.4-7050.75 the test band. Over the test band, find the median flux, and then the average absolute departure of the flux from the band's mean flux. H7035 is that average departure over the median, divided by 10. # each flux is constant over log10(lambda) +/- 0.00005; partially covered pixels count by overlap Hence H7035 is 0.0036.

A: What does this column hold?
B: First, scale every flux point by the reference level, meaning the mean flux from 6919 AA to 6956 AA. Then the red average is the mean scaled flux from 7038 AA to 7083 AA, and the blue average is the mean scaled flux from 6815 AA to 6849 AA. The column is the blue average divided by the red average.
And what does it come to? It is 1.00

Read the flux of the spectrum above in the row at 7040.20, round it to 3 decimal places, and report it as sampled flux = 5.543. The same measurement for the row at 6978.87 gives 5.188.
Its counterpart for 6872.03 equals 6.152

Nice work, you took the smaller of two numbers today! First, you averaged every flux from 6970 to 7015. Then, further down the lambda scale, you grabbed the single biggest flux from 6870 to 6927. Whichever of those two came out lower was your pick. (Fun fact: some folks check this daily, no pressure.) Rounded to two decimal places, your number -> 5.33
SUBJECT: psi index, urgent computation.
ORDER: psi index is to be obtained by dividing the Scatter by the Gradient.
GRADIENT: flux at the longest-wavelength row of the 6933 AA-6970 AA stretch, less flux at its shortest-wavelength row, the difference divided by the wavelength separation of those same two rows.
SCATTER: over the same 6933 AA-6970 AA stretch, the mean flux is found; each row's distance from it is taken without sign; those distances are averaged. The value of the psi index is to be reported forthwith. 28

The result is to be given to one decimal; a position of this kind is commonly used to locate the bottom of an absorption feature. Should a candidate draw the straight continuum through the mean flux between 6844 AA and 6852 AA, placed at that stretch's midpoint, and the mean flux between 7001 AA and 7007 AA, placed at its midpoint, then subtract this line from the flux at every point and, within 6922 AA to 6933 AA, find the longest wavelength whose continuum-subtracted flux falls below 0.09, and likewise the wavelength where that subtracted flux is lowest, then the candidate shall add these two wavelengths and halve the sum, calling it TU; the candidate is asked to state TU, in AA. 6927.6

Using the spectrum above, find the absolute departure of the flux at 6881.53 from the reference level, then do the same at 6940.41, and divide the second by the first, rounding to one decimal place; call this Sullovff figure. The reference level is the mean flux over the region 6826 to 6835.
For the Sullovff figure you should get 1.9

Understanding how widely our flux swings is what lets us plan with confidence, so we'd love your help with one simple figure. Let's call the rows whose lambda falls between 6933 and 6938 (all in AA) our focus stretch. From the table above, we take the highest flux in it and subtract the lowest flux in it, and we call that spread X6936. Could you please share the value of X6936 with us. 0.31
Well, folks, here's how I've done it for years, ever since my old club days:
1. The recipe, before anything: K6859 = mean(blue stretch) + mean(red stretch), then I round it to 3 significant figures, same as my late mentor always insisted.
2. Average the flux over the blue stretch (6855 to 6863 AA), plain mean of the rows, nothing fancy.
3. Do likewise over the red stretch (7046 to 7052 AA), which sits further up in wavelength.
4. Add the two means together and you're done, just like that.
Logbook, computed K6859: 10.7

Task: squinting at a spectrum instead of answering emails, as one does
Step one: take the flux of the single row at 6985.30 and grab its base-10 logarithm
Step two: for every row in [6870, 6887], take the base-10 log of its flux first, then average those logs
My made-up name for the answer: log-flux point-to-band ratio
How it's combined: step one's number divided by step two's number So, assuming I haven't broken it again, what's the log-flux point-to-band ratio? 1.00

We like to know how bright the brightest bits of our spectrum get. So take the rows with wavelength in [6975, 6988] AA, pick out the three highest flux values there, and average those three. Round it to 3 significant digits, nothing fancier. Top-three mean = 5.53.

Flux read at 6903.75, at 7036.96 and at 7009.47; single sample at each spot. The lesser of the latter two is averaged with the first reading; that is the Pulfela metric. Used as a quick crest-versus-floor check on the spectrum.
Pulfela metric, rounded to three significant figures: 5.17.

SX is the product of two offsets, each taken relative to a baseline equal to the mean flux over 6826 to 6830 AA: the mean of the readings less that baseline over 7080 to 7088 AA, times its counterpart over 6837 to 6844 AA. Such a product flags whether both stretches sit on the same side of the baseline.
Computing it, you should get 0.02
